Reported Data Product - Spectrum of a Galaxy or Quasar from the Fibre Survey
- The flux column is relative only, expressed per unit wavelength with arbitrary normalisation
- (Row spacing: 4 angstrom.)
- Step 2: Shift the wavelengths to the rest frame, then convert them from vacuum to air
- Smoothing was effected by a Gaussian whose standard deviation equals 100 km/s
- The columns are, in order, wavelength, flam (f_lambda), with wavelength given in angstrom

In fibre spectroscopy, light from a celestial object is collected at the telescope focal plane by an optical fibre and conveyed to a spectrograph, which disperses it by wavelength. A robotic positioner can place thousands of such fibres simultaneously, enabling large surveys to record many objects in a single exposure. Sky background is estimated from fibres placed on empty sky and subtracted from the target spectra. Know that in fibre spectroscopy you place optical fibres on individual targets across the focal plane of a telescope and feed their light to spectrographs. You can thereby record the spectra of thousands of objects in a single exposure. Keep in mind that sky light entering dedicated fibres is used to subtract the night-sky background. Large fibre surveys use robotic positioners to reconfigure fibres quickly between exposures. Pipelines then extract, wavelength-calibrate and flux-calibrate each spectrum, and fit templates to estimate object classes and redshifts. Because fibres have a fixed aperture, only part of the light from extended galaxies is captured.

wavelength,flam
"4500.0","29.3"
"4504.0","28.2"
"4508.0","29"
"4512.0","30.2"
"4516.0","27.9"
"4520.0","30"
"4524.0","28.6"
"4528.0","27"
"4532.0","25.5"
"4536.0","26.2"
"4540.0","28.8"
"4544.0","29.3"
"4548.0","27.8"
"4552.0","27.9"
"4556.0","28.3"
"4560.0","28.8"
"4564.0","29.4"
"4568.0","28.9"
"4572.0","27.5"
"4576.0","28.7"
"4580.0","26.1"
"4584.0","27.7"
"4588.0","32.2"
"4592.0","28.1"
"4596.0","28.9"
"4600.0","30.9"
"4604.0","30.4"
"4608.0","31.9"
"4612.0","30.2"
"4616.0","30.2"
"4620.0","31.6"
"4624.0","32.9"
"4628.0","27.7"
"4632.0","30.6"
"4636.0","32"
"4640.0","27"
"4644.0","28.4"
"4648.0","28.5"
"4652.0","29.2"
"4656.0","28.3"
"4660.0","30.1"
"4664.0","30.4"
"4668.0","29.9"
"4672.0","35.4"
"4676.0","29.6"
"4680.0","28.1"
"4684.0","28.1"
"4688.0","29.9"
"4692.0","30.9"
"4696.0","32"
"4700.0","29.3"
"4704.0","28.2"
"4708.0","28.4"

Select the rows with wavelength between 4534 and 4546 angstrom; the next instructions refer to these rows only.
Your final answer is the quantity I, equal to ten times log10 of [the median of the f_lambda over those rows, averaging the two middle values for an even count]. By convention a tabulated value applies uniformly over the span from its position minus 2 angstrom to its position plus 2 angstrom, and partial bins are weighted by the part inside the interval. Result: 14.6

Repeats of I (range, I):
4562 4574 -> 14.6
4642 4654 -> 14.5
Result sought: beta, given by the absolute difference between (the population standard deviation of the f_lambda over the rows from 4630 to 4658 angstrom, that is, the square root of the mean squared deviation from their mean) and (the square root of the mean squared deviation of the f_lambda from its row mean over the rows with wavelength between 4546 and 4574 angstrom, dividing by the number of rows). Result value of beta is 0.9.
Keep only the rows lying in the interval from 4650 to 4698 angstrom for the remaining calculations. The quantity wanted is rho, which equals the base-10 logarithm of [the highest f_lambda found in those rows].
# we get 1.55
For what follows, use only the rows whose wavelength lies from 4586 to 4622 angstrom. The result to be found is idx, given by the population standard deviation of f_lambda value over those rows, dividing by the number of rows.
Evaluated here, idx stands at 1.3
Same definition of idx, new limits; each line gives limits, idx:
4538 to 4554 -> 0.6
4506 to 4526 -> 0.9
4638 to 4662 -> 0.9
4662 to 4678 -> 2.4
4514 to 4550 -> 1.4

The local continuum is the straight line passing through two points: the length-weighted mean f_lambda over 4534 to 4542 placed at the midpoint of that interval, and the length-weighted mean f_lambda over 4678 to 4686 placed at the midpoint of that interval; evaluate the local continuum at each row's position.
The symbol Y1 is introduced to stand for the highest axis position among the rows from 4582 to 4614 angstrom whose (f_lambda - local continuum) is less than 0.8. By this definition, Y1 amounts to 4592.0 angstrom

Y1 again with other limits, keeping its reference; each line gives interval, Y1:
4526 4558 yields 4556.0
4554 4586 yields 4584.0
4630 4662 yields 4656.0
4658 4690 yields 4684.0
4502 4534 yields 4532.0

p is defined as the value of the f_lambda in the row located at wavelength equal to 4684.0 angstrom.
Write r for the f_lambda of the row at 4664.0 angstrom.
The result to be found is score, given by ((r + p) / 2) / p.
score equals 1.04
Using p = 28.1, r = 30.4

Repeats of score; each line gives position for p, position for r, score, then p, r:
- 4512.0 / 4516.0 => 0.96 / 30.2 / 27.9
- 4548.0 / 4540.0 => 1.02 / 27.8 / 28.8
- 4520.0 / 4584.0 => 0.96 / 30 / 27.7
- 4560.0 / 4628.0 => 0.98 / 28.8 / 27.7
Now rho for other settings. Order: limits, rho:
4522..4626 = 1.52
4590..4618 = 1.50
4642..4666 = 1.48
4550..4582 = 1.47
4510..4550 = 1.48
